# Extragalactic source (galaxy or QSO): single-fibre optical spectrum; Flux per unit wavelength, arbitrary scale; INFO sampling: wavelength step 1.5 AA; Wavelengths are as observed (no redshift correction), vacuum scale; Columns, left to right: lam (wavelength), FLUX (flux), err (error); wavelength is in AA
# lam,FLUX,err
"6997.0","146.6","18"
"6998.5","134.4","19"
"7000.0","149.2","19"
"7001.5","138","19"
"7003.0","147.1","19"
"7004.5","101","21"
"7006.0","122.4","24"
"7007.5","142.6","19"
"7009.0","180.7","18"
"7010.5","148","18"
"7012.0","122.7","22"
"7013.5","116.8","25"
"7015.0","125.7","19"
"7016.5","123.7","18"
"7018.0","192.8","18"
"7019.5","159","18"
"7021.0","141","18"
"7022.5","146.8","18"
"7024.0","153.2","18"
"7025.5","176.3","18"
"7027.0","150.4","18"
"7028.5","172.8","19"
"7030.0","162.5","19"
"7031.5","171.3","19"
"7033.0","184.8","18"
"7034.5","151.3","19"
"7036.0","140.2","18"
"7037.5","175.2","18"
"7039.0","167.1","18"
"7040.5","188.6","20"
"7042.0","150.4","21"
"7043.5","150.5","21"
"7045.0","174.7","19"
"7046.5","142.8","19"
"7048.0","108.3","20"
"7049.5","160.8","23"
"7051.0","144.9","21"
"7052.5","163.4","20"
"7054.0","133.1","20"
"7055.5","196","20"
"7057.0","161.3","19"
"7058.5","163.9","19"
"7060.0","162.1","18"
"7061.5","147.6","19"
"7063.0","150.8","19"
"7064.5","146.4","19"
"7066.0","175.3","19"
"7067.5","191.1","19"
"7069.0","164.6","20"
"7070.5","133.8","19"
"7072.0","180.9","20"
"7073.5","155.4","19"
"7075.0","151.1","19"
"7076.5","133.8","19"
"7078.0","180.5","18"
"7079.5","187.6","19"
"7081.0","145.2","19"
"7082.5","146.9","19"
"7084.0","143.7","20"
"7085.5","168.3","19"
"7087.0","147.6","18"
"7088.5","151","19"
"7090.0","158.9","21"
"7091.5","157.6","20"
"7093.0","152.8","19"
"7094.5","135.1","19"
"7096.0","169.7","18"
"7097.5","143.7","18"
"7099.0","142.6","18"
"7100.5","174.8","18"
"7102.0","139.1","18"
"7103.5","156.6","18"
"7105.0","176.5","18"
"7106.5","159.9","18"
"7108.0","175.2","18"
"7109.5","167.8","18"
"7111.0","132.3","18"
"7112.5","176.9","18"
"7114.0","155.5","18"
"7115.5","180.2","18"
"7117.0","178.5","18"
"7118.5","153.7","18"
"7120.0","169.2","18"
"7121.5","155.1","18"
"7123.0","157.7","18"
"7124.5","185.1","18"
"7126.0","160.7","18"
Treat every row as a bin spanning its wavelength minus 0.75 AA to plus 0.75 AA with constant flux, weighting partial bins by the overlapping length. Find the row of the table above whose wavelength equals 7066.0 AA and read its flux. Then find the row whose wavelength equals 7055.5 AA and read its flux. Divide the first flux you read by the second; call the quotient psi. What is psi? 0.89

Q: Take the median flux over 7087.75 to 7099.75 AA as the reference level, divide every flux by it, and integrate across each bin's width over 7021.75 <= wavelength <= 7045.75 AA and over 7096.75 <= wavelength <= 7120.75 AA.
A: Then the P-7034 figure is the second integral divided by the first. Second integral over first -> 0.99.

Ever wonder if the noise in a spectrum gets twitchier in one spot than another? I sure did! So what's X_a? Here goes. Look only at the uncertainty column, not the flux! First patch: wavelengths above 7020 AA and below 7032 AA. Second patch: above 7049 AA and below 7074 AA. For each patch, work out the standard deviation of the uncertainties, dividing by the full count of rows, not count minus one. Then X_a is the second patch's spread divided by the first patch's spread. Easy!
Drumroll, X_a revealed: 2.2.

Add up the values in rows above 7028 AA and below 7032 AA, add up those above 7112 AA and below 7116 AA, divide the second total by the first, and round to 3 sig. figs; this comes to 1.01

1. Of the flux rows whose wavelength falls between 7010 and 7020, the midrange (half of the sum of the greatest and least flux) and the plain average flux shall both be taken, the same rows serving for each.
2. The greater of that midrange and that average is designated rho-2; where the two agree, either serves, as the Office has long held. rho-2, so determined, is 155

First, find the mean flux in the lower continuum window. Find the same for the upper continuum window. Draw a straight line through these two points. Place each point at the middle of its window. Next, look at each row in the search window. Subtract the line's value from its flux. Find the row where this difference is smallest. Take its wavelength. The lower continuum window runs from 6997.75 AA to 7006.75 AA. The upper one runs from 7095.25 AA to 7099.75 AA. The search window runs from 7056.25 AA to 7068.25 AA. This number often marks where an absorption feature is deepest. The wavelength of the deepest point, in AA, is 7064.5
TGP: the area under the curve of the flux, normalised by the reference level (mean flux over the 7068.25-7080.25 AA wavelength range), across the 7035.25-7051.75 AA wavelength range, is 16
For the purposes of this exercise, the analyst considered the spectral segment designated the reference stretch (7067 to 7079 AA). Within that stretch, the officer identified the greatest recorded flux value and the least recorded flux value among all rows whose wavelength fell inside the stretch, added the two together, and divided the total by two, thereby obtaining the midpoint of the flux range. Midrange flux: 162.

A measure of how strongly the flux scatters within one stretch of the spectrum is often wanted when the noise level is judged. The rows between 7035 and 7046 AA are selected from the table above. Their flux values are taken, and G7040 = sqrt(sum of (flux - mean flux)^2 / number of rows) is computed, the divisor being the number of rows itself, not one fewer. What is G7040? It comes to 16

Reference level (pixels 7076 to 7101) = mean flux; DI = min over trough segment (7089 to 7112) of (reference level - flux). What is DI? -21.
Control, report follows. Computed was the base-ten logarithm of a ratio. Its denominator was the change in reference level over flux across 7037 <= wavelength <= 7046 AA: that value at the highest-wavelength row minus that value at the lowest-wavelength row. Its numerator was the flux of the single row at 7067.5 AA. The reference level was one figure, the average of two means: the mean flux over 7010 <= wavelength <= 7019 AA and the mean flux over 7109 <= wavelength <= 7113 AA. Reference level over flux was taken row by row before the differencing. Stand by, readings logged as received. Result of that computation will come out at 4.9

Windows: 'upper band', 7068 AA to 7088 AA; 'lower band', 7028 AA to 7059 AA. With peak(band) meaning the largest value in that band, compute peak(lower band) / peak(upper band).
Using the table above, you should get 1.04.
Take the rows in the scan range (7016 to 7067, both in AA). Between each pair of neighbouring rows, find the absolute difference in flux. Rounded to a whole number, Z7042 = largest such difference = 69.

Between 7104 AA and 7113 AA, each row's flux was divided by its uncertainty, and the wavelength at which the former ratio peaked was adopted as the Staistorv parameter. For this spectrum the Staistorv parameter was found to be 7112.5 AA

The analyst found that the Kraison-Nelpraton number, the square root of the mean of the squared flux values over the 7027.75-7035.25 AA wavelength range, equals 169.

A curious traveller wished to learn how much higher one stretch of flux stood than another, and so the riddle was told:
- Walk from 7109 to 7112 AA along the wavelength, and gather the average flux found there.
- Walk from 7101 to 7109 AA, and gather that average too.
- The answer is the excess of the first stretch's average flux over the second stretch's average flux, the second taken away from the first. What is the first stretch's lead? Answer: -11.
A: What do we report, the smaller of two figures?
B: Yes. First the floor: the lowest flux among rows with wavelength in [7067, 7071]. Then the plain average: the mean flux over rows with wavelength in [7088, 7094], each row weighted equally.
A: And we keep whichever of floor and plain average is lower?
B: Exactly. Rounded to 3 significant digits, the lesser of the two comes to 134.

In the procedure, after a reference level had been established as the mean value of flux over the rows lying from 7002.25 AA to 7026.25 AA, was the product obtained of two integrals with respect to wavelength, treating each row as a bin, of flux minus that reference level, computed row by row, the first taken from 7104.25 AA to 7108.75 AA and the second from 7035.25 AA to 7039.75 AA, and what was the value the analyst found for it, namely 9276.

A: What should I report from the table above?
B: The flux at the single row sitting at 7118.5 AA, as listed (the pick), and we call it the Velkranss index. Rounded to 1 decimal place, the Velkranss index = 153.7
